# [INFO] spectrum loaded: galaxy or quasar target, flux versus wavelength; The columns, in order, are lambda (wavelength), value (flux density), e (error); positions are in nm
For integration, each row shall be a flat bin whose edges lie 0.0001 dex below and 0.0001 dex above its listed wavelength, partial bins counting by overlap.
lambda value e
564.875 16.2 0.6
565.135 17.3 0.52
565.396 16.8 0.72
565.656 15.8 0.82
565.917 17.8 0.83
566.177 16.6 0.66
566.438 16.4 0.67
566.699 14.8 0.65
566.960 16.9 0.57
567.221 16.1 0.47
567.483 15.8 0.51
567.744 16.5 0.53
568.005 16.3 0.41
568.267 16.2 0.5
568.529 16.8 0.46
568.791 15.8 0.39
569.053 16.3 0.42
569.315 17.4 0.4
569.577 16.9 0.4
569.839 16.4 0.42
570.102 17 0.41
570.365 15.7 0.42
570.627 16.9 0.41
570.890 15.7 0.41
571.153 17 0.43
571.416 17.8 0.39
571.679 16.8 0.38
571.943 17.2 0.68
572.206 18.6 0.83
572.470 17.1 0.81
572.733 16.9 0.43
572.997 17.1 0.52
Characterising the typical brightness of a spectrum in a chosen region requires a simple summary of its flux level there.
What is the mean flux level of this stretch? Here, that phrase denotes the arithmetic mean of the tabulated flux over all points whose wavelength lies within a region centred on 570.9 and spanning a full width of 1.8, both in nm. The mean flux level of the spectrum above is 16.7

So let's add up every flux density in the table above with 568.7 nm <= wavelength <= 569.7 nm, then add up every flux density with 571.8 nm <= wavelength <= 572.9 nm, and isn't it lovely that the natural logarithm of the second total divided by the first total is 0.05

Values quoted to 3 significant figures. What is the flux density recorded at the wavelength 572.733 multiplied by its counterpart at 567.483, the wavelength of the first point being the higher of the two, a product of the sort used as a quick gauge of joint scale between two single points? 267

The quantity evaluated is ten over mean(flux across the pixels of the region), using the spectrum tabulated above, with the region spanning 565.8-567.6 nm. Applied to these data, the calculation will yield 0.612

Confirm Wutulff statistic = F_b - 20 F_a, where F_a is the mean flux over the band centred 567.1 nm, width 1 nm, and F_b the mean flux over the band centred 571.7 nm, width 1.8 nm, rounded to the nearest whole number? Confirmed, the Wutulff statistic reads -301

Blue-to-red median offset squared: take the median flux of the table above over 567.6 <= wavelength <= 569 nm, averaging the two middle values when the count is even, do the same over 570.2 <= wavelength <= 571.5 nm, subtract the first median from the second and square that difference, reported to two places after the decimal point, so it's 0.36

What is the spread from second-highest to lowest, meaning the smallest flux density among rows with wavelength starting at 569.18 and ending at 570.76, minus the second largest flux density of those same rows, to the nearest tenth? -1.3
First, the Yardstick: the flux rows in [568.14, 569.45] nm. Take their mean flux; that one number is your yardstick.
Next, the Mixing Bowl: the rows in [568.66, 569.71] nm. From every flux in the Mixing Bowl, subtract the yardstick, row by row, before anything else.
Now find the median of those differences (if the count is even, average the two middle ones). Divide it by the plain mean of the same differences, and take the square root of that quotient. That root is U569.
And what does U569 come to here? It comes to 1.00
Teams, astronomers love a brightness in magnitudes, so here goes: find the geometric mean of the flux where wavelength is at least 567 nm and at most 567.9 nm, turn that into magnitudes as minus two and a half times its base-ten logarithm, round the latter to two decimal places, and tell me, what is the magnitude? -3.02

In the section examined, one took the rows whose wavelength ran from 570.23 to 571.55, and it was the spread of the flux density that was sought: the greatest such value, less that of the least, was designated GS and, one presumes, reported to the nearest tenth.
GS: 2.1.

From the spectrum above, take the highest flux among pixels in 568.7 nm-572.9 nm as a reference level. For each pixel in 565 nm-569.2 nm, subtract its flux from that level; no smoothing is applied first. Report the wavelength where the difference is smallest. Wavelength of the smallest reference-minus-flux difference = 565.917 nm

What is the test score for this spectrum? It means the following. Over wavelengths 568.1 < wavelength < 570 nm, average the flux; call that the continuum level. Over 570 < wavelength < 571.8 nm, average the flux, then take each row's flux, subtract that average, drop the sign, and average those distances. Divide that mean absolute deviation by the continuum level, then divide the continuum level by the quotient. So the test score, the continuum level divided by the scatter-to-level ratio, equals 479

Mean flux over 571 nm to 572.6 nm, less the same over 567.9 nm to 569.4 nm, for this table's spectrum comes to 1.0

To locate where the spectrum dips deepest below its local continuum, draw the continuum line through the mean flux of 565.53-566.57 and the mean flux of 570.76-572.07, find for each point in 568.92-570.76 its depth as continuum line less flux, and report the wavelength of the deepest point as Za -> 570.365 nm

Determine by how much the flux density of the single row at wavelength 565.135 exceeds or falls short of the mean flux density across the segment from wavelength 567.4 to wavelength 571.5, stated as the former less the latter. 0.77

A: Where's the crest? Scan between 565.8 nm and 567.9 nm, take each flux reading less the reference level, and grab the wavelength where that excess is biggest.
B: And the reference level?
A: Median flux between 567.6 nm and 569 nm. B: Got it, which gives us 565.917 nm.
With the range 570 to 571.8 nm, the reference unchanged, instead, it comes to 571.416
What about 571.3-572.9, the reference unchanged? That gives 572.206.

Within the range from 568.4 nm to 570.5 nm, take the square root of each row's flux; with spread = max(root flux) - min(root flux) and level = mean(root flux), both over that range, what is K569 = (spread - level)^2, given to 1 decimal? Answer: 14.9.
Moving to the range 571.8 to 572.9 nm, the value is 15.8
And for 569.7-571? 15.1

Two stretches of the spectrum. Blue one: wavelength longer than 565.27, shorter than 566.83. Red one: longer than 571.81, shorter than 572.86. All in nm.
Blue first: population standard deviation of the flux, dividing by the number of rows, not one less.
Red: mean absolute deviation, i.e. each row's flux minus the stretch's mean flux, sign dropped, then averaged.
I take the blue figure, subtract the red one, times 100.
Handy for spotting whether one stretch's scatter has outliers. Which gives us 34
